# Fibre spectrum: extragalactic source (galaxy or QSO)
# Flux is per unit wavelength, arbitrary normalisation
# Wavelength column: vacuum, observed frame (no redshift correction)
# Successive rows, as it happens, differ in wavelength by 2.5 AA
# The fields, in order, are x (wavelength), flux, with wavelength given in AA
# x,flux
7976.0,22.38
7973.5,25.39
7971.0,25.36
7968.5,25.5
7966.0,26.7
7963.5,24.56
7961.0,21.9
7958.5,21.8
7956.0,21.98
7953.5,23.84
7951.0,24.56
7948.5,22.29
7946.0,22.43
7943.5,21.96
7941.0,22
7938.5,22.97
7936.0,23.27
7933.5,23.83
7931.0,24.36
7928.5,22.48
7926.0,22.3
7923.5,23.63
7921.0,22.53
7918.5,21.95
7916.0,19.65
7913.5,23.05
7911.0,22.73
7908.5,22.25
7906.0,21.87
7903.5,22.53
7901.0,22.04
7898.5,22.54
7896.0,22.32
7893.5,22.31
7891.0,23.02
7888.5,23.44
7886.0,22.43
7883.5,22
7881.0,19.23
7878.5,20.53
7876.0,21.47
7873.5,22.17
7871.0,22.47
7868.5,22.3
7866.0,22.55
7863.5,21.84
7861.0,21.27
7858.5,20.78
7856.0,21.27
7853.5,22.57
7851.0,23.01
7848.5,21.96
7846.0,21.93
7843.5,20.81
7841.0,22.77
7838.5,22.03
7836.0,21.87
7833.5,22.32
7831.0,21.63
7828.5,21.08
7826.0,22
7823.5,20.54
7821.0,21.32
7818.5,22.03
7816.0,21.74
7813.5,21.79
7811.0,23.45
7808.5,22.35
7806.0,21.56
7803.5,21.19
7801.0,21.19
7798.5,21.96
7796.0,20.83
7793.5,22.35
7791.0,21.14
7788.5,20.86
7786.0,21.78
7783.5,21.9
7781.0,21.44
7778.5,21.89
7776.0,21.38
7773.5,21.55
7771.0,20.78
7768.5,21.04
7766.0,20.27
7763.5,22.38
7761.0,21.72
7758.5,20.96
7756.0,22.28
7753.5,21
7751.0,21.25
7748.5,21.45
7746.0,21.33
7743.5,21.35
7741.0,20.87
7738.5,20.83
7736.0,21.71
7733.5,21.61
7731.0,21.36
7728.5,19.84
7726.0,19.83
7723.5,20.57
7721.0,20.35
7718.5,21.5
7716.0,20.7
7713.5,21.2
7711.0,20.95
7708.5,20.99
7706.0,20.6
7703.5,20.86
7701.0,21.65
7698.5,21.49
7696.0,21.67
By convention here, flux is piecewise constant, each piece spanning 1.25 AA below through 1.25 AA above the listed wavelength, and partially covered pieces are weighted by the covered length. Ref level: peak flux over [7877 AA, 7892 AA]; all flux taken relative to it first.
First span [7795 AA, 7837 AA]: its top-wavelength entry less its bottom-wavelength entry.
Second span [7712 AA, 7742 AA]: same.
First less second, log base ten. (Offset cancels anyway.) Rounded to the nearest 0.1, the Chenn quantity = 0.1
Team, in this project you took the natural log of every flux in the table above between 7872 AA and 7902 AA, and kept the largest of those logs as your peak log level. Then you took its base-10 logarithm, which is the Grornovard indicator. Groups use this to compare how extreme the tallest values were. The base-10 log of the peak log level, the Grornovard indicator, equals 0.499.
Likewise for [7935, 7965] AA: 0.505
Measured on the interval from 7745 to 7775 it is 0.493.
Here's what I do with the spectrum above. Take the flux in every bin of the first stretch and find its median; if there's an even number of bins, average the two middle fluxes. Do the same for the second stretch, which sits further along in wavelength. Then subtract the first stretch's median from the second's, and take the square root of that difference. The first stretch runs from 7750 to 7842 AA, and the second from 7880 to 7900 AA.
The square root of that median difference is 0.86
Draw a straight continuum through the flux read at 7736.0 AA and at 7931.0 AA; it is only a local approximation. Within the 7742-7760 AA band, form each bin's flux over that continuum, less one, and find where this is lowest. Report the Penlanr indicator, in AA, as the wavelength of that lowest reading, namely 7758.5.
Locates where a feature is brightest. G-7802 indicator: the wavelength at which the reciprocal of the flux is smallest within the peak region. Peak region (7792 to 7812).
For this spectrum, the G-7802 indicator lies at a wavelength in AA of 7811.0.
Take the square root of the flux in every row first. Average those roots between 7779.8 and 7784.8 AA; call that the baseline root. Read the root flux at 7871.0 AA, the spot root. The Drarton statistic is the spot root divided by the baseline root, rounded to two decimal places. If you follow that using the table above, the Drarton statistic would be 1.02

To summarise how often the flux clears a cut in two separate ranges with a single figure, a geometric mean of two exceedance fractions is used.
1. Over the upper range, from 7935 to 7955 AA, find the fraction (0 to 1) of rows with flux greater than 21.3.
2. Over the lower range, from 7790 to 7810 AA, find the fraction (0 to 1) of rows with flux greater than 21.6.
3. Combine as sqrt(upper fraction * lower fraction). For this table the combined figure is 0.61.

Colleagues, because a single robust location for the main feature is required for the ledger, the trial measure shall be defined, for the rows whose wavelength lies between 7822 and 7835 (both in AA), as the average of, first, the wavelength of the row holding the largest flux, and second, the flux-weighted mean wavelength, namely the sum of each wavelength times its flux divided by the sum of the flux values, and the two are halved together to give 7831.0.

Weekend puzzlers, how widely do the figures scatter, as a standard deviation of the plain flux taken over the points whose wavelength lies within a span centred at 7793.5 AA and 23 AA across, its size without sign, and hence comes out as 0.5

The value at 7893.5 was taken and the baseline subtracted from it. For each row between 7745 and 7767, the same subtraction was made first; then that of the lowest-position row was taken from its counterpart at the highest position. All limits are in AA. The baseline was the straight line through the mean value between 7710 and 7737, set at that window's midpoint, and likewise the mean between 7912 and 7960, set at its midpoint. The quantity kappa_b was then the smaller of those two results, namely -1.2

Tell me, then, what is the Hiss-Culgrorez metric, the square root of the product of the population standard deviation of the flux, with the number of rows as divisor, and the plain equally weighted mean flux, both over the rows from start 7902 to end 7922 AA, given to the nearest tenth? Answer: 4.7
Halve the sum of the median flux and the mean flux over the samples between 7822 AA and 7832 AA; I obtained 21.33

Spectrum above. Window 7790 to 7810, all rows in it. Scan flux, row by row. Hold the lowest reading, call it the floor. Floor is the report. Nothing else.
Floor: 20.83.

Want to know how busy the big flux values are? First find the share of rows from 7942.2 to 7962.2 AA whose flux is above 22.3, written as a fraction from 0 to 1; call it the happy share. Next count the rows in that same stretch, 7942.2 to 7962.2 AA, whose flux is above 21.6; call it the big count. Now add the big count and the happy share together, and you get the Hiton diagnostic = 8.4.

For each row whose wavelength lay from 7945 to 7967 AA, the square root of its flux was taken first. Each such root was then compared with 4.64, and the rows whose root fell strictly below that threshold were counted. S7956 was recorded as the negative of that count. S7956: 0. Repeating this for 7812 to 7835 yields -3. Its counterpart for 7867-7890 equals -3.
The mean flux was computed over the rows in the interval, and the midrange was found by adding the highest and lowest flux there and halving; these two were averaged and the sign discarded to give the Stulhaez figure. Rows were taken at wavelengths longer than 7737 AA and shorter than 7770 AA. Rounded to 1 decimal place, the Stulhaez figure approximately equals 21.3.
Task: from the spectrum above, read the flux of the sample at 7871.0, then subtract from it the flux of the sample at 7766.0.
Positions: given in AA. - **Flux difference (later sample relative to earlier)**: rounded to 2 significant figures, 2.2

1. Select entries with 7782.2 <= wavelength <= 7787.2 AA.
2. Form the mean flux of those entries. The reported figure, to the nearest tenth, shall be 21.8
